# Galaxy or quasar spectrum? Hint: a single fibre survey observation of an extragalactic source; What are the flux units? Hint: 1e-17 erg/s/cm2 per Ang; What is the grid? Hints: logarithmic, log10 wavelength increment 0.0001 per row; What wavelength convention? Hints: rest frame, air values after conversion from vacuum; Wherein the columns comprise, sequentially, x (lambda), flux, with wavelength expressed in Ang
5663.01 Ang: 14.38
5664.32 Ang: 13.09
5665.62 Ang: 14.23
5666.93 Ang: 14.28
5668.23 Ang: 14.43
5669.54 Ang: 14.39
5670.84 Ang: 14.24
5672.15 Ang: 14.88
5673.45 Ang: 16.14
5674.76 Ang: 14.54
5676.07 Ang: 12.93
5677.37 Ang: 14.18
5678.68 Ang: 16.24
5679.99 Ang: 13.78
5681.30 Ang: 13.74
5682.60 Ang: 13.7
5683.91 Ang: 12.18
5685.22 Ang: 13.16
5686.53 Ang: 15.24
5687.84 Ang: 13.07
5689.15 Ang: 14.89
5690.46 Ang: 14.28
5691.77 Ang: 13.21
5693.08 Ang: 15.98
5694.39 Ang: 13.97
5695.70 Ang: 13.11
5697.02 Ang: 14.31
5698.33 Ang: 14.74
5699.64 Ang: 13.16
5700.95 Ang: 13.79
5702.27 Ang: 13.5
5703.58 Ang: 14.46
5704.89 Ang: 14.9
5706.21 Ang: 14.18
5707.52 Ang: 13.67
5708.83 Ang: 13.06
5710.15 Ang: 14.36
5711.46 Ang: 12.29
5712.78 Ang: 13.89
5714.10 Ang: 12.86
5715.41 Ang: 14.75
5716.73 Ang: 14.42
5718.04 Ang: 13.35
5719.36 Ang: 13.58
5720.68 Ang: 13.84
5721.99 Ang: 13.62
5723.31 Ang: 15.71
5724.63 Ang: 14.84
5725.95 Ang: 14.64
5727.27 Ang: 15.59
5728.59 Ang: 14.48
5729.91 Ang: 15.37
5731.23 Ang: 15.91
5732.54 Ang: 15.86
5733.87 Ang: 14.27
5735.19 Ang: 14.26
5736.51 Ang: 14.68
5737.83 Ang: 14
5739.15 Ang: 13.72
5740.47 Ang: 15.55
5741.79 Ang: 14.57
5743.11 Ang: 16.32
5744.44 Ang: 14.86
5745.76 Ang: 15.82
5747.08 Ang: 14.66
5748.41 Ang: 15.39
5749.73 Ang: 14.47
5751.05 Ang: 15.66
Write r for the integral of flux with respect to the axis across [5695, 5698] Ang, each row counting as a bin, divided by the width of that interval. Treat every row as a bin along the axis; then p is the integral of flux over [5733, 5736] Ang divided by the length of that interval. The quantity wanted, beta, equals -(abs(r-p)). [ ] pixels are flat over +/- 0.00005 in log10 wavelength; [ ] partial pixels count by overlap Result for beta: -0.55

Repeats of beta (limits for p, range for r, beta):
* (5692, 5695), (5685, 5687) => -0.42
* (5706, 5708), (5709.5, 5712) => -0.52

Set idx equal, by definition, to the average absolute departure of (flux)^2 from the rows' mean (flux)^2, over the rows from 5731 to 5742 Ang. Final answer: 20.3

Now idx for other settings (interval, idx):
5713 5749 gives 20.9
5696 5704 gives 14.3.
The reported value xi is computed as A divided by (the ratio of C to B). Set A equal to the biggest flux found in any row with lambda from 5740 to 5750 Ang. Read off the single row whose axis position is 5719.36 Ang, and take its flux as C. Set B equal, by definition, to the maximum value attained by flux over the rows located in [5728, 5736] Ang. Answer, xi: 19.1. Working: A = 16.32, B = 15.91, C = 13.58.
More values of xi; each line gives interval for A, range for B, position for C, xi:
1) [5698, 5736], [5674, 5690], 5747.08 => 17.6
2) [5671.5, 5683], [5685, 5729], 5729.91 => 16.9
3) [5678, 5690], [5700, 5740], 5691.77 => 19.6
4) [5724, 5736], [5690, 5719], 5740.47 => 16.3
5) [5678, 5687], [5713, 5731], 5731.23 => 16.0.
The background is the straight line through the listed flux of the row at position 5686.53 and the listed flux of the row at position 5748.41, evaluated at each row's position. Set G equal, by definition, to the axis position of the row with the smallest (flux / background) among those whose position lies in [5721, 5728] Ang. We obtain 5721.99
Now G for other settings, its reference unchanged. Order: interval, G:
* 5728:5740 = 5739.15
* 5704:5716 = 5711.46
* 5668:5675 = 5670.84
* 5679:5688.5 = 5683.91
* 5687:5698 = 5687.84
